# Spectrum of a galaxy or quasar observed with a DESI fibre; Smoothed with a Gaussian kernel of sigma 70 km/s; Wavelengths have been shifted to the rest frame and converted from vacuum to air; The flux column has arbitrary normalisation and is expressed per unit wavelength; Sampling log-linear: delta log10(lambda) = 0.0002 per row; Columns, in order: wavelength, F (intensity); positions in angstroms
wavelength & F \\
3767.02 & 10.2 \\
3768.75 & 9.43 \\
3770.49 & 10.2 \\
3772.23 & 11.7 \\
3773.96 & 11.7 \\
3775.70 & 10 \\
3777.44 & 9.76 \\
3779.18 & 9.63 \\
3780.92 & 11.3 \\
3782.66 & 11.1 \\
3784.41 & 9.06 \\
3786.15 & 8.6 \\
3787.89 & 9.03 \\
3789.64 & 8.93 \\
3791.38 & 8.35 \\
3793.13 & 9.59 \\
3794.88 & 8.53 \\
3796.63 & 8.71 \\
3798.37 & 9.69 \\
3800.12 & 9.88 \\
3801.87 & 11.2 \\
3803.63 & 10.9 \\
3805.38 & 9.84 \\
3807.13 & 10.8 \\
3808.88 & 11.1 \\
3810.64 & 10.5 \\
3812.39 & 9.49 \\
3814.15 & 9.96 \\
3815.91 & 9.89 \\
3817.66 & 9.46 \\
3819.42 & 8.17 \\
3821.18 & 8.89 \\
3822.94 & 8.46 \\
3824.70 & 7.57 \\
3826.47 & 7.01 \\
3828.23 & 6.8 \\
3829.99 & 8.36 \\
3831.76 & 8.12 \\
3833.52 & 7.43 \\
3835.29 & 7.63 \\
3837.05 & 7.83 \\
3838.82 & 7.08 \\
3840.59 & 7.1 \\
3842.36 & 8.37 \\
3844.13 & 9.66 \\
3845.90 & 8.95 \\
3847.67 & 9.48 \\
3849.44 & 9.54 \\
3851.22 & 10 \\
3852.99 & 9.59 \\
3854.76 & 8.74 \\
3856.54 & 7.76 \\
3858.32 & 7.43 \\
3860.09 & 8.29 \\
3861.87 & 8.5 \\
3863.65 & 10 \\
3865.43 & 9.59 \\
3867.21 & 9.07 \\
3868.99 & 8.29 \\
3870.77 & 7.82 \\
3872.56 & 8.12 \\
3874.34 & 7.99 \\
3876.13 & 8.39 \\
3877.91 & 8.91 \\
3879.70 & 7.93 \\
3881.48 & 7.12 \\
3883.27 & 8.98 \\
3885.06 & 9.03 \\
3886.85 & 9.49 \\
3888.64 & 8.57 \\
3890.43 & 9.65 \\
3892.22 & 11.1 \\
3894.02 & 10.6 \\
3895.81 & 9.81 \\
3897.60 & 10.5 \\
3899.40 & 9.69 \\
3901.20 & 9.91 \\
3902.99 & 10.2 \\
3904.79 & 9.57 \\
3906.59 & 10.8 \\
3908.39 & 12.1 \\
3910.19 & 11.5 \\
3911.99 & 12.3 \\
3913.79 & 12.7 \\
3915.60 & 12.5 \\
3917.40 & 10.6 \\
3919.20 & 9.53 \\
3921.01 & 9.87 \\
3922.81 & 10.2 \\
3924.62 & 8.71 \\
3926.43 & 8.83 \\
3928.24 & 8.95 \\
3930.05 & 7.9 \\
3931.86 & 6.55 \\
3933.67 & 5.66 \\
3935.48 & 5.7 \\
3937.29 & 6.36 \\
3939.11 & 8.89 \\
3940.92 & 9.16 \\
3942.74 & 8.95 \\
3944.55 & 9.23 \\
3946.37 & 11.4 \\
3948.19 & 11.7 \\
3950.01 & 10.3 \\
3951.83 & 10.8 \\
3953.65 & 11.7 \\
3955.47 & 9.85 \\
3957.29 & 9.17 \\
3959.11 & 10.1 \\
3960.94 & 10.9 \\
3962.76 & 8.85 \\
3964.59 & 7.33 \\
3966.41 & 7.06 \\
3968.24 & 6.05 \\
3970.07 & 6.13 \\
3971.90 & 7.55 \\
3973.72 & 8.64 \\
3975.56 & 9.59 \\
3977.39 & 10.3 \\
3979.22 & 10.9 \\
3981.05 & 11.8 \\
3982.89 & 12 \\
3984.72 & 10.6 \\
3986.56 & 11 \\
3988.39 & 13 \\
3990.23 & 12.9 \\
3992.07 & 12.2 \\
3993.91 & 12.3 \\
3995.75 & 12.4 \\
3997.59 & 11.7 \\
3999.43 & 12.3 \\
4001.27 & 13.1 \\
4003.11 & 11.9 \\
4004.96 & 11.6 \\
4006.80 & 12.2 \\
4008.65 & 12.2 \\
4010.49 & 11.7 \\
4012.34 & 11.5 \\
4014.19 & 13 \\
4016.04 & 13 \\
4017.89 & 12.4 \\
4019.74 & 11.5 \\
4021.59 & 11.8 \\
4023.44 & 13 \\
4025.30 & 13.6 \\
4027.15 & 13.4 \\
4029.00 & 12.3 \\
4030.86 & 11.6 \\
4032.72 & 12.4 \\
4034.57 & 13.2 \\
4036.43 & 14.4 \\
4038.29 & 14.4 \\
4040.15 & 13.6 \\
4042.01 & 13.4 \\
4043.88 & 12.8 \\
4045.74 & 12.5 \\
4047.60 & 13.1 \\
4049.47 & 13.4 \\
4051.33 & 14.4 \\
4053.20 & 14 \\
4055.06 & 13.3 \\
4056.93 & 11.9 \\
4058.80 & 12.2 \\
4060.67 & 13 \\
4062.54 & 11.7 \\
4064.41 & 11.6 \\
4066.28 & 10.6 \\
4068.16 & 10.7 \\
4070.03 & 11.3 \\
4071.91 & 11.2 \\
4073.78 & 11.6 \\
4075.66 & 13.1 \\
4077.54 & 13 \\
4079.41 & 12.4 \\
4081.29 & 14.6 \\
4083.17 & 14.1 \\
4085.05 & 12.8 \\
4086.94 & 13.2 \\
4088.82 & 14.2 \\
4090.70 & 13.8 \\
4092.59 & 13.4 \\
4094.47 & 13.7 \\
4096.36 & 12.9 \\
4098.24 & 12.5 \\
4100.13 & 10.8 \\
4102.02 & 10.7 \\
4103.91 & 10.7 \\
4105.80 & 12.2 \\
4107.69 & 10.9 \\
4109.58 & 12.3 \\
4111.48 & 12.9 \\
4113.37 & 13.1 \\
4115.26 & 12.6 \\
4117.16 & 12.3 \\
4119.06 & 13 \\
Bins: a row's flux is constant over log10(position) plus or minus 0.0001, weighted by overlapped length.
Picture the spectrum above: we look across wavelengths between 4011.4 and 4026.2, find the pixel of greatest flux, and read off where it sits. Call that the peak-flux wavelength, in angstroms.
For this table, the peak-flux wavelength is 4025.30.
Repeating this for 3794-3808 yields 3801.87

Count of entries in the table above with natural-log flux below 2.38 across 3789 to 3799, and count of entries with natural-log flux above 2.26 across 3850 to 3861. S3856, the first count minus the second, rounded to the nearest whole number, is 4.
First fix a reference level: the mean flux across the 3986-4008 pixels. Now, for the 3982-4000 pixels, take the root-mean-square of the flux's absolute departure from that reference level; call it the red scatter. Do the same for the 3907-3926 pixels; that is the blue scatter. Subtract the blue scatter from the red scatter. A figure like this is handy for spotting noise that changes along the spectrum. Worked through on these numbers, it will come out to -1.1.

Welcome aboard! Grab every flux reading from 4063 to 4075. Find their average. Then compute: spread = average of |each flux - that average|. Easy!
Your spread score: 0.34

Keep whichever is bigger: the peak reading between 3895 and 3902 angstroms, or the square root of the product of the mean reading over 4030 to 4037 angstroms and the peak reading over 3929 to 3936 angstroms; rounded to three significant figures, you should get 10.5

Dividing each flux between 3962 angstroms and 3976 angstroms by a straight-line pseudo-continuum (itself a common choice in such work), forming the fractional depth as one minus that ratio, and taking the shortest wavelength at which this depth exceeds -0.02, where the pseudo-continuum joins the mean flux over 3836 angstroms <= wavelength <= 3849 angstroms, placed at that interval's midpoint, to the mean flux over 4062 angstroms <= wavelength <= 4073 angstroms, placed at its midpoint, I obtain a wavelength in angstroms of 3962.76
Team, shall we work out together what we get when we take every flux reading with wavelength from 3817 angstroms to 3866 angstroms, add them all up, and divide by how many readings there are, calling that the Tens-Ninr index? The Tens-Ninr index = 8.4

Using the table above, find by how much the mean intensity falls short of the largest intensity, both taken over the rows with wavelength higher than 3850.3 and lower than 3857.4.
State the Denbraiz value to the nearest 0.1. 1.0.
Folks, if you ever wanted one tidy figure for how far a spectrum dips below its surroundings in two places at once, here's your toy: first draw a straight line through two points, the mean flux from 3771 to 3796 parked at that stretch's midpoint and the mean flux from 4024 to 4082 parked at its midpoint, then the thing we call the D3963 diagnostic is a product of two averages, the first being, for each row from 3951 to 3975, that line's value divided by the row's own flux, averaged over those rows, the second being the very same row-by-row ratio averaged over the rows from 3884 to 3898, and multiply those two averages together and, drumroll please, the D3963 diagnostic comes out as 1.57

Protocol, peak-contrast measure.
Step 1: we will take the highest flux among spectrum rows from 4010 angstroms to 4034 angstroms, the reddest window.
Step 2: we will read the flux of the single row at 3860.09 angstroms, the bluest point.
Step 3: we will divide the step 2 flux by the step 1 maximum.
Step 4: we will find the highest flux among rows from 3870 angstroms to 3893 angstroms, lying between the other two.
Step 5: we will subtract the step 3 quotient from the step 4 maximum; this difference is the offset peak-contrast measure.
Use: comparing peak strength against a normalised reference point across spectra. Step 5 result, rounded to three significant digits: 10.5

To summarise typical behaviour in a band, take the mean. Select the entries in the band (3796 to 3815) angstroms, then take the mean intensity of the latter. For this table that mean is 10.2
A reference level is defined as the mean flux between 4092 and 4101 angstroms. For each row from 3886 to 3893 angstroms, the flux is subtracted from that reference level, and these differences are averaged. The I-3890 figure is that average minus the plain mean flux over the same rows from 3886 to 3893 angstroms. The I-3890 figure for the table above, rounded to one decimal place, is -6.7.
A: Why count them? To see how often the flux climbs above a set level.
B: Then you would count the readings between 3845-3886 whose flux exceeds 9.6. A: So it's 2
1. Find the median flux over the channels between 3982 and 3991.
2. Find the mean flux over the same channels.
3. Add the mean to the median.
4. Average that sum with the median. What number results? 17.9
